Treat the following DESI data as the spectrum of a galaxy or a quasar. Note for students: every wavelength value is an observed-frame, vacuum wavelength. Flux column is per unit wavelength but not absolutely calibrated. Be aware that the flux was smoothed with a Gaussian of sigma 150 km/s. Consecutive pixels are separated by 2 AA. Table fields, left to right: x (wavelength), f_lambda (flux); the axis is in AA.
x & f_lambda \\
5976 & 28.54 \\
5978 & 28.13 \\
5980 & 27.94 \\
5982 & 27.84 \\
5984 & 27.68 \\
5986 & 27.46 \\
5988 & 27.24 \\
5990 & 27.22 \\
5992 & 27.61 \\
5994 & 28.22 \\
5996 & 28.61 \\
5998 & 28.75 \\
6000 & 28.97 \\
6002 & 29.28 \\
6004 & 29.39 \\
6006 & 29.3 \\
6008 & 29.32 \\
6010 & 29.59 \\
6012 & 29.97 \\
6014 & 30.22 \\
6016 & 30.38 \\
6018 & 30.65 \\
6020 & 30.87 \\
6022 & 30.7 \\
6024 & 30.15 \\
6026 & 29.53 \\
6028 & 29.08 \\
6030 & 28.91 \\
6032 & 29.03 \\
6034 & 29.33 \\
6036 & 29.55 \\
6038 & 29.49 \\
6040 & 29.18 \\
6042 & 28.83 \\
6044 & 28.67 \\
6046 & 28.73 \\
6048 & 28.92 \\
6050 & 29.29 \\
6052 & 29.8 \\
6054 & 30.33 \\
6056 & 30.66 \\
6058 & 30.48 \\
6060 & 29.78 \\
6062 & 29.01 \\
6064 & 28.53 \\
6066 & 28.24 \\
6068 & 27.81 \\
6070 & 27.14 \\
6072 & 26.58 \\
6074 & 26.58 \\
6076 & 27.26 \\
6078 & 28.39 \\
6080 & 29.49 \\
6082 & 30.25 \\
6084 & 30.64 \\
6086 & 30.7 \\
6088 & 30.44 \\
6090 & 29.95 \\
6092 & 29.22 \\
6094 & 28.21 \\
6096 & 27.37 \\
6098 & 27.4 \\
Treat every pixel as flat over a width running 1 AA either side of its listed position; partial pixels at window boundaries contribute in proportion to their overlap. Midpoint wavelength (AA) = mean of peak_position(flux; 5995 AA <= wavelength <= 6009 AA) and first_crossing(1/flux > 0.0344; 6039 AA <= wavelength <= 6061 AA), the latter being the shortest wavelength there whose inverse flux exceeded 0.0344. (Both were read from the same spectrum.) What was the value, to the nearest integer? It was 6023 AA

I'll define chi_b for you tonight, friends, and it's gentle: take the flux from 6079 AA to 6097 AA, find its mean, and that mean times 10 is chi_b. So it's 296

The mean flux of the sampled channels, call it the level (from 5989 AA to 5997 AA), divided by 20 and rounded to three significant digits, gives 1.40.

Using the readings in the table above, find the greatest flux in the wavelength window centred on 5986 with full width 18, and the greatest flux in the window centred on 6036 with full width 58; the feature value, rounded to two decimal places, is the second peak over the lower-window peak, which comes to 1.09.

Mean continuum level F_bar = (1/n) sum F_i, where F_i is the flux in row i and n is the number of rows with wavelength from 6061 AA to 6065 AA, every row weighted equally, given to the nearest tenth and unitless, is 28.8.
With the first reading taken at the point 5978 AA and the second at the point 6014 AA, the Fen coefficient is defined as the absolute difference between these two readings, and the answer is 2.1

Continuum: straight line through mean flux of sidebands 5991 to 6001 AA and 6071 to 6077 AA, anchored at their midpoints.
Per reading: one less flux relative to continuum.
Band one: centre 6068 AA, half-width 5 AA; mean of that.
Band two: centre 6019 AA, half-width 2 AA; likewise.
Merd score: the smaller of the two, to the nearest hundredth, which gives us -0.10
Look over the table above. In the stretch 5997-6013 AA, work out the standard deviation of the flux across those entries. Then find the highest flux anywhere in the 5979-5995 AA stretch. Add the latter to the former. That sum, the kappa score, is 28.6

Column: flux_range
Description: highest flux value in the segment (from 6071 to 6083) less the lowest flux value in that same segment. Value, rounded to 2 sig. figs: 3.7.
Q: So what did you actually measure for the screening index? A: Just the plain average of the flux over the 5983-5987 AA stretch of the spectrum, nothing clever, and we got 27.6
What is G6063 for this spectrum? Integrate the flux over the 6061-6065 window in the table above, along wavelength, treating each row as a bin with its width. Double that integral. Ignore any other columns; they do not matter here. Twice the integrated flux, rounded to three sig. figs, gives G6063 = 230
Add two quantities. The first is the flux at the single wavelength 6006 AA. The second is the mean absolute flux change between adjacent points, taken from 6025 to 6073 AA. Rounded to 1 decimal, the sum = 29.7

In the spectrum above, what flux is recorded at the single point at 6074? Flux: 26.58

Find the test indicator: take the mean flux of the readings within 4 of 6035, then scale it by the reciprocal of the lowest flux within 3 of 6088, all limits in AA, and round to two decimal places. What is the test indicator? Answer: 0.98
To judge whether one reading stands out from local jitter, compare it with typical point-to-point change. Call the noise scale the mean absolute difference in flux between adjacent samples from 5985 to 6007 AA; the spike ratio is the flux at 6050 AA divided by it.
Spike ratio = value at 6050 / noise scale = 117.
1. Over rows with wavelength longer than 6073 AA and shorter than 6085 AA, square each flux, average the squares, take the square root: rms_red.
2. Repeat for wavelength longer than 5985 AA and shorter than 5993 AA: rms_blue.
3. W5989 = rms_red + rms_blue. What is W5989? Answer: 56.2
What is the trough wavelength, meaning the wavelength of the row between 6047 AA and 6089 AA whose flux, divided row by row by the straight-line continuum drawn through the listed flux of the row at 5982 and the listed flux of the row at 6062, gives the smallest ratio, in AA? 6074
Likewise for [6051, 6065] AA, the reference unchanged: 6064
